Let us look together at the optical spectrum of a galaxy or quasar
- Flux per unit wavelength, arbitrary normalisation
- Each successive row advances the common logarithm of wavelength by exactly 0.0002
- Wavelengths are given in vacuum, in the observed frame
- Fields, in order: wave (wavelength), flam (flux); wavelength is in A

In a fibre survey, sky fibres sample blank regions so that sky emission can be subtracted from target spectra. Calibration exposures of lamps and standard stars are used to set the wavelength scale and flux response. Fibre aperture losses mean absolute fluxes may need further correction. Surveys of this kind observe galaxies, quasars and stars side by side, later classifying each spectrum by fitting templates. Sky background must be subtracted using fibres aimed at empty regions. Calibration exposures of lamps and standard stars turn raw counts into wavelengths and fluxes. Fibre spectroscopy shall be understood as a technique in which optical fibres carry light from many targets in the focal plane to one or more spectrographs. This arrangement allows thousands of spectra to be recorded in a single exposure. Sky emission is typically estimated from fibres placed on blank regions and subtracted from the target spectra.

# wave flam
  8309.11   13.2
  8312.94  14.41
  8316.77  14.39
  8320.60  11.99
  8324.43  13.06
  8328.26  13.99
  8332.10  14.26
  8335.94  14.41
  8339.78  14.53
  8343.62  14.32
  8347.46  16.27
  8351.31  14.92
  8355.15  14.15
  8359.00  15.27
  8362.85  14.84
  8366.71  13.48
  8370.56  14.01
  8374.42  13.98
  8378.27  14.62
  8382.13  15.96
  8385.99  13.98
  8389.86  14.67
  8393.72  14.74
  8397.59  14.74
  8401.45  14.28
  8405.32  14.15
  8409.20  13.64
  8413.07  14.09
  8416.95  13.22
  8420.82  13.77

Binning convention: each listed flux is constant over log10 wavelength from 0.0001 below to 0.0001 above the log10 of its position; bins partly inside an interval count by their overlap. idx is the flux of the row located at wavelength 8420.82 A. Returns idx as 13.77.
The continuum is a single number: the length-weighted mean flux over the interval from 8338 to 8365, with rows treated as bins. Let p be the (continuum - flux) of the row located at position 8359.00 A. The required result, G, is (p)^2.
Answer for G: 0.1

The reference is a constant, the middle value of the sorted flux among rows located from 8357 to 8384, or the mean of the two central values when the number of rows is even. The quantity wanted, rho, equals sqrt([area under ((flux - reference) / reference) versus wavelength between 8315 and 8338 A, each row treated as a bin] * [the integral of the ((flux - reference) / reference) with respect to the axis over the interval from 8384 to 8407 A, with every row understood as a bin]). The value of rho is 0.66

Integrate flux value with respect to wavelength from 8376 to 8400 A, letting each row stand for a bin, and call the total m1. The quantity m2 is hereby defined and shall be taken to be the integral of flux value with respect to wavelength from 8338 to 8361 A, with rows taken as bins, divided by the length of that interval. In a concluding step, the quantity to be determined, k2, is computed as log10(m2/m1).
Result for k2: -1.38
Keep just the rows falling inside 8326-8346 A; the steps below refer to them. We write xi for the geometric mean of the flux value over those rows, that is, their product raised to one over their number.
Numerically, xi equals 14.3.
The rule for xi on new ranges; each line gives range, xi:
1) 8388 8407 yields 14.5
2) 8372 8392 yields 14.6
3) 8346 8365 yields 15.1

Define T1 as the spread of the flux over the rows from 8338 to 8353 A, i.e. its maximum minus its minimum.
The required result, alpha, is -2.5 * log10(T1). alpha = -0.7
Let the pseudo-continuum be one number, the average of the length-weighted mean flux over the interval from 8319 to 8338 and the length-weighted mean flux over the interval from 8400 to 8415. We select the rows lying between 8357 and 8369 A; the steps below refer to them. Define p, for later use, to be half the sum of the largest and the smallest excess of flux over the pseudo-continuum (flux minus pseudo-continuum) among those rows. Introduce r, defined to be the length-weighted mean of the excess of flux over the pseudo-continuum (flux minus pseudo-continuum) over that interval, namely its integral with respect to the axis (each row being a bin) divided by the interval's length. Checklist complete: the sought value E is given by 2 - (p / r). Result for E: 1.19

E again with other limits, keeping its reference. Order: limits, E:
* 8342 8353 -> 0.93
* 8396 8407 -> 0.90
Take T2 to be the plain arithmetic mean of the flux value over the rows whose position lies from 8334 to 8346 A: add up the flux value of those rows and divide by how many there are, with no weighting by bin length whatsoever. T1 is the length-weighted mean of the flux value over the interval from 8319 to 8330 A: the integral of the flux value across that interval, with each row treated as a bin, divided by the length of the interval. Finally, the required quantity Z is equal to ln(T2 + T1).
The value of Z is 3.31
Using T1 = 13.0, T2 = 14.4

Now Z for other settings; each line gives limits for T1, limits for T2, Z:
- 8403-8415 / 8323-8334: 3.32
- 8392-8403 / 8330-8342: 3.37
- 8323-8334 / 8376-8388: 3.36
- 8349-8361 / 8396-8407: 3.37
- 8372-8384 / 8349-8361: 3.39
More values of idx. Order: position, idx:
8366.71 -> 13.48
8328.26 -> 13.99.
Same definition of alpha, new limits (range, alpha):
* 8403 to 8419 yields 0.1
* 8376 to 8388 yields -0.7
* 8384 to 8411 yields -0.1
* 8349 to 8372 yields -0.6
